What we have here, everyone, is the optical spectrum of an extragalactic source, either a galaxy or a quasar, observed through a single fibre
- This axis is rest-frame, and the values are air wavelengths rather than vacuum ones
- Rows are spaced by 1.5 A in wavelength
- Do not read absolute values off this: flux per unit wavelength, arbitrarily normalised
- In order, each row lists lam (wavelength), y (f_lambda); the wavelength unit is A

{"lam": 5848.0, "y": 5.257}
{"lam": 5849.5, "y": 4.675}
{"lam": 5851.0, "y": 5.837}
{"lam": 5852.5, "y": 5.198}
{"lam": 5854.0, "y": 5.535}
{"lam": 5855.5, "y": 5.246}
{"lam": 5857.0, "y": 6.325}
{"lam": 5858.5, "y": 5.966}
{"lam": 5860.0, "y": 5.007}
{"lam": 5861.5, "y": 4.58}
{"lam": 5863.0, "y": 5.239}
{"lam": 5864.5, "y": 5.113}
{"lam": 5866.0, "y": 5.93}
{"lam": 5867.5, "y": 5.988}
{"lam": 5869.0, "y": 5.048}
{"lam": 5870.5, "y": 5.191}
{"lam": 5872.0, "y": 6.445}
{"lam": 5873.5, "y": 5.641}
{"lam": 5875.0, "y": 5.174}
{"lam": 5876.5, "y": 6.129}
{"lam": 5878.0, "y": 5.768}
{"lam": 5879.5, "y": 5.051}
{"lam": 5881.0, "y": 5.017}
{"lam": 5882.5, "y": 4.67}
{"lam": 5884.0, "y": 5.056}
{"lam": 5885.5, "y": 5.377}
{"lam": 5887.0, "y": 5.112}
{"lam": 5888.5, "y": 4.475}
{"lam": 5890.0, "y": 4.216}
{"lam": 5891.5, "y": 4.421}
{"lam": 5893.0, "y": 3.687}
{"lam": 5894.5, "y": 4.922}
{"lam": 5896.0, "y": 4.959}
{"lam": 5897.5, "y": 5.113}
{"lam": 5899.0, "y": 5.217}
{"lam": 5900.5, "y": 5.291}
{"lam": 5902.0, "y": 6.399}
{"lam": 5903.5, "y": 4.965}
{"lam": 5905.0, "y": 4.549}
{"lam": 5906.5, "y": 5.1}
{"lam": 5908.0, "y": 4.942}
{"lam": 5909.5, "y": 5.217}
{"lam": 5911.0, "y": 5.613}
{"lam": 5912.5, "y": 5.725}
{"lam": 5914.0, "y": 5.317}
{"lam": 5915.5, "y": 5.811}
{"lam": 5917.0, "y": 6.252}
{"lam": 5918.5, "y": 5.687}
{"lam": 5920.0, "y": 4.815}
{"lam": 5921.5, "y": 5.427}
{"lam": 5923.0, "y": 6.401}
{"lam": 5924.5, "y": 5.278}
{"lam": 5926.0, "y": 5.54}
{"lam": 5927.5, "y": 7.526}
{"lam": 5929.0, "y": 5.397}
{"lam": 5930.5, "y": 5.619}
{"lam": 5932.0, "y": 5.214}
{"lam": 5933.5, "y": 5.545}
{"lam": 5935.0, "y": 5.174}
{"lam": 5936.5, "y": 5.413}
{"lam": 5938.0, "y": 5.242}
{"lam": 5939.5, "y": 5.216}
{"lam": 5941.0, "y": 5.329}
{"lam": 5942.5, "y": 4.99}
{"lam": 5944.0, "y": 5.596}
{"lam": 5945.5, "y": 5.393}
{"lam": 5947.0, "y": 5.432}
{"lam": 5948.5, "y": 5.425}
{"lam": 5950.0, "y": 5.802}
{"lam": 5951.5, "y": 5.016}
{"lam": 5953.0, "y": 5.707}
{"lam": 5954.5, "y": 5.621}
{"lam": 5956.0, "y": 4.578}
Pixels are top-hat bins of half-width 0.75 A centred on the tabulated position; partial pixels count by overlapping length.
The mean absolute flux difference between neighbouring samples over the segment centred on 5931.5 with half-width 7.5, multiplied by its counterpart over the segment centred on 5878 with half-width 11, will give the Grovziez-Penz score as 0.37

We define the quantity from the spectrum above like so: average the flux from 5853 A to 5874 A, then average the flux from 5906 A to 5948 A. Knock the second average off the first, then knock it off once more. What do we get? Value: -5.5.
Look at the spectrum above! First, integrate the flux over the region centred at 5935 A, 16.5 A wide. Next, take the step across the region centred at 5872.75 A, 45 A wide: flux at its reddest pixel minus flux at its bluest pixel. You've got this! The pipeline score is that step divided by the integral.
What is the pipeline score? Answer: -0.010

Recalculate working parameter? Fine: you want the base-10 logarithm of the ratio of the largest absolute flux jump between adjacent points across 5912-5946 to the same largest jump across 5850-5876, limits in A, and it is 0.2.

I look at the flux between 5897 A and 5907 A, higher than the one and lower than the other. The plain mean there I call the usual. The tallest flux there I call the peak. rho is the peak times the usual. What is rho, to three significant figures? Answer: 33.5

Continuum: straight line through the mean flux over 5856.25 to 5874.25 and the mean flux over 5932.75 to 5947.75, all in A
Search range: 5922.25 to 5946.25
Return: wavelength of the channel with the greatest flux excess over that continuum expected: 5927.5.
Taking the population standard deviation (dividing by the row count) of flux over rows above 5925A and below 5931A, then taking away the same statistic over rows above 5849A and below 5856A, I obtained 0.5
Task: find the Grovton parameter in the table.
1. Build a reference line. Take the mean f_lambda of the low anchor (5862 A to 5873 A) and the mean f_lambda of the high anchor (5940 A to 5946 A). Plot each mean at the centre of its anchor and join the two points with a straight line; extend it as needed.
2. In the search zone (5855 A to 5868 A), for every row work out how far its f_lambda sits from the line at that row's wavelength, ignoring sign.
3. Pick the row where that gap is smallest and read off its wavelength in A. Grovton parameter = 5863.0 A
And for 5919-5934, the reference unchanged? 5929.0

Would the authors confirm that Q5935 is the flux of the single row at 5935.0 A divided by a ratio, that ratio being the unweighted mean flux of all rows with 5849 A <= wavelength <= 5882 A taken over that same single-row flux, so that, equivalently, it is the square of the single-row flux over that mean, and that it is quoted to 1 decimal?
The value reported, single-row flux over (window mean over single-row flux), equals 4.9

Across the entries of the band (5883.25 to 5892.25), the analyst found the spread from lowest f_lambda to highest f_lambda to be 1.2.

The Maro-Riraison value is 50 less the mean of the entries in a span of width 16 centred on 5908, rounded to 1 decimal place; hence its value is 44.6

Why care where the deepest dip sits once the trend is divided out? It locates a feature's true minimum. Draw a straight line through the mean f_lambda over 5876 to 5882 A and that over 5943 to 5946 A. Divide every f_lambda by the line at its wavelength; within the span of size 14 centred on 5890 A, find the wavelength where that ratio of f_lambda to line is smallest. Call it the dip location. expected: 5893.0 A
